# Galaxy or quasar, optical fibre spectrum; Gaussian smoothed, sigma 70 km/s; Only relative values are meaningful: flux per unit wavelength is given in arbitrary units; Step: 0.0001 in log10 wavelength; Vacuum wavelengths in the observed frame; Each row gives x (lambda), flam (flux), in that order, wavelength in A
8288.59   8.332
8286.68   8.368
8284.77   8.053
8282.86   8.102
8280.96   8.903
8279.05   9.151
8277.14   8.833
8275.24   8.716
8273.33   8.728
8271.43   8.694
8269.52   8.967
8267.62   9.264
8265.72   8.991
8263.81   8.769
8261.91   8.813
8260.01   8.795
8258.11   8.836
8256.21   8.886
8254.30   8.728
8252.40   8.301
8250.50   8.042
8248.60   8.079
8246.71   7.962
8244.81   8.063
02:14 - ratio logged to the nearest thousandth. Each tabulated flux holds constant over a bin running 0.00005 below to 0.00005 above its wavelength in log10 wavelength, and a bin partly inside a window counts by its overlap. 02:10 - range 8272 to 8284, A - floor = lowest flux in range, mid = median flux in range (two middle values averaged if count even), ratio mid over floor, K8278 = 1.084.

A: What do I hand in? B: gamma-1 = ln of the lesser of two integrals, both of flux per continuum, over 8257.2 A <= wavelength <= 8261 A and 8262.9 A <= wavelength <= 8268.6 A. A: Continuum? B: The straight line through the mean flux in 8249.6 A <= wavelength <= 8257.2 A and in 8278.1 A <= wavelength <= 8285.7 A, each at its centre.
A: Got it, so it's 1.37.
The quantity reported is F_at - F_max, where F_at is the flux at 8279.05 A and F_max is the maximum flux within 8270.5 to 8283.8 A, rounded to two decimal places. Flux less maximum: 0.00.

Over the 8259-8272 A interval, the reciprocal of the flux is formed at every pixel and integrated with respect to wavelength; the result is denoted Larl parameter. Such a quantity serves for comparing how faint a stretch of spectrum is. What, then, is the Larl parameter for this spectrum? 1.5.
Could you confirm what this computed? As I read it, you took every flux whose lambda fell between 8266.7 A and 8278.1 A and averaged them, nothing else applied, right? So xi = 8.87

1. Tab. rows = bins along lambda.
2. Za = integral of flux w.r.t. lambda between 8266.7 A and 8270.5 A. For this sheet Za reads 35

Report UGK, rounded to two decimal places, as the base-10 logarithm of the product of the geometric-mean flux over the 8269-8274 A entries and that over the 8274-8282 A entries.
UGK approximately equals 1.89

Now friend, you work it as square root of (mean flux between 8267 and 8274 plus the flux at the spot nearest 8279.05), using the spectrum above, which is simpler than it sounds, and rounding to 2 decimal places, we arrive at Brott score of 4.25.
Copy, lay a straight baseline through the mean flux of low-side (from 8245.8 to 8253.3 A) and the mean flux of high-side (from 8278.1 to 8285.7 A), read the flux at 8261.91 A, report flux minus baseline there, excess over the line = 0.54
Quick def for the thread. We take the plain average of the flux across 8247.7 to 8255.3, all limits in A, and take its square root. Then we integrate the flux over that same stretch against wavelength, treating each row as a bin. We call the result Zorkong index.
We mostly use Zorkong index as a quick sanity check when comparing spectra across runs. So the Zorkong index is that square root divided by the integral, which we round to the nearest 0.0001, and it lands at 0.0457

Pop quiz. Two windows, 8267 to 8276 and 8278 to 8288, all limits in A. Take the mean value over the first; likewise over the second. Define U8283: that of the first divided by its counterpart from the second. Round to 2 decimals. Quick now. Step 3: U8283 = 1.04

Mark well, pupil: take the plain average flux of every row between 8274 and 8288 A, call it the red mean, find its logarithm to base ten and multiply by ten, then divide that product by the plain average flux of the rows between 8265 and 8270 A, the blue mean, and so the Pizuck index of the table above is 1.03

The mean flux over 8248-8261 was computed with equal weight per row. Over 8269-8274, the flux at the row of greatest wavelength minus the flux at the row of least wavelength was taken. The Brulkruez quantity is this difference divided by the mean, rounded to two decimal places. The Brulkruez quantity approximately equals -0.03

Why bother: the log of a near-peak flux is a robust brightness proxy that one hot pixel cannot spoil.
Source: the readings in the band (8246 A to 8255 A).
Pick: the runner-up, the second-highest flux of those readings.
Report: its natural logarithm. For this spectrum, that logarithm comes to 2.12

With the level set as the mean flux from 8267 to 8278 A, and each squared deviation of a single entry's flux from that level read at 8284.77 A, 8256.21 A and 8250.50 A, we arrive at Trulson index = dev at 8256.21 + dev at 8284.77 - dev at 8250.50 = 0.0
